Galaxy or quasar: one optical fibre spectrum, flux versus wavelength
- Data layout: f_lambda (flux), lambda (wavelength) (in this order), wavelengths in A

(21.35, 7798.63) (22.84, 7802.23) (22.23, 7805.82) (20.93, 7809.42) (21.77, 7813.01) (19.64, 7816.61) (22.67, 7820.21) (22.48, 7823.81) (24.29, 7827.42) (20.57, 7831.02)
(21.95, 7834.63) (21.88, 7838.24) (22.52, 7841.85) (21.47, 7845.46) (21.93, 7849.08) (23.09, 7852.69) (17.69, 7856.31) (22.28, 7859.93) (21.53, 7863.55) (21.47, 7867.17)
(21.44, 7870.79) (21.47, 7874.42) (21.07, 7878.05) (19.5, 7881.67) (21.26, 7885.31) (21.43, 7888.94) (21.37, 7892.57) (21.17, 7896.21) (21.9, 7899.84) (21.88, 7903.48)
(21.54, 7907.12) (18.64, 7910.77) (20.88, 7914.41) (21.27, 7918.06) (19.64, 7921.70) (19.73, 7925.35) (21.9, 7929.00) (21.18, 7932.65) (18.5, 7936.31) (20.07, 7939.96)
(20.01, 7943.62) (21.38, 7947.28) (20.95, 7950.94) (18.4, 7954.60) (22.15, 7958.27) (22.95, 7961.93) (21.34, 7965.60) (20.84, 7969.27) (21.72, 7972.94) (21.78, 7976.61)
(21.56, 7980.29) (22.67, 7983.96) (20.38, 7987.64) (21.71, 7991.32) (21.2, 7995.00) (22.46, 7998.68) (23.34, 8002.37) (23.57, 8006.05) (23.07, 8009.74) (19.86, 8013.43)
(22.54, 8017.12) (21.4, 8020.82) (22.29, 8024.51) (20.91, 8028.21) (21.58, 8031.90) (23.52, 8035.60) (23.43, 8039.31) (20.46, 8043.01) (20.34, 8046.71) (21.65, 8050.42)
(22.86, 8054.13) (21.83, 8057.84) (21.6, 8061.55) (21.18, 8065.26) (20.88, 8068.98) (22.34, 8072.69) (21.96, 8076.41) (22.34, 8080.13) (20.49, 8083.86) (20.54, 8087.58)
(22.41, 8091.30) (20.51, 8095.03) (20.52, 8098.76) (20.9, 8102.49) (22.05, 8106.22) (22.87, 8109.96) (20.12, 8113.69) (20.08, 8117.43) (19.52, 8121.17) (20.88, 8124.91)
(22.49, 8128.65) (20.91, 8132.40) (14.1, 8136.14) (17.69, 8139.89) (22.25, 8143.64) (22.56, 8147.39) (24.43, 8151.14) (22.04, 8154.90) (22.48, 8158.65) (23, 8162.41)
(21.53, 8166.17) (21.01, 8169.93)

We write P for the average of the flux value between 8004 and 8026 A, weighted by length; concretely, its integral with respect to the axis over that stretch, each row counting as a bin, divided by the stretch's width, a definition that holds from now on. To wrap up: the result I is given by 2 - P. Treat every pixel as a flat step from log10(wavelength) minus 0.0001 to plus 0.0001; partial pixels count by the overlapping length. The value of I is -20.1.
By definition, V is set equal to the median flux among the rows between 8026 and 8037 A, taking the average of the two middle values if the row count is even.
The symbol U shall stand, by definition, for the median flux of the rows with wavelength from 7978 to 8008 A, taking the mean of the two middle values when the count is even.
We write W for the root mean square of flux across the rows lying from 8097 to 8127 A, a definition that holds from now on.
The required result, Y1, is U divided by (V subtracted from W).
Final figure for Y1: -32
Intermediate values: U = 22.1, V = 21.6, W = 20.9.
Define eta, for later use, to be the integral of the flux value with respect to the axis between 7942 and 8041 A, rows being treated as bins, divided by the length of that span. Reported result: 21.7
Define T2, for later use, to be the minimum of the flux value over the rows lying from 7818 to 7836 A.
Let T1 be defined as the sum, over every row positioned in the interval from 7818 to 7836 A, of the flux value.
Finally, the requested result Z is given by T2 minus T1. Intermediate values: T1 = 112.0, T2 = 20.57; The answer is -91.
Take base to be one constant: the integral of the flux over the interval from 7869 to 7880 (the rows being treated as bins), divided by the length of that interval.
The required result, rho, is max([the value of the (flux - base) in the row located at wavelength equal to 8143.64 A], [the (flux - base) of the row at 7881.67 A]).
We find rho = 0.9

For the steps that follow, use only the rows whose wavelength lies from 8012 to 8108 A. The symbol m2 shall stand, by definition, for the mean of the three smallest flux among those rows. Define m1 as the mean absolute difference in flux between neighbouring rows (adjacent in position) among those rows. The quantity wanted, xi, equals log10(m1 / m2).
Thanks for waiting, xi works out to -1.29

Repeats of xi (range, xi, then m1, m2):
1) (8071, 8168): -1.04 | 1.55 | 17.1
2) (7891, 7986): -1.20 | 1.16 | 18.5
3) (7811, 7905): -1.18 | 1.26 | 18.9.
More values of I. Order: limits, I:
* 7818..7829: -21.0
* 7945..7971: -19.1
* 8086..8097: -19.2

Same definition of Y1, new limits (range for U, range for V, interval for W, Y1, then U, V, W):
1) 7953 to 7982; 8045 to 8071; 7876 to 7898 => -35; 21.6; 21.6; 21.0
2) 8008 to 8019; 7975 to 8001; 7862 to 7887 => -38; 22.5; 21.7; 21.1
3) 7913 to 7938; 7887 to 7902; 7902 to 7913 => -32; 20.9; 21.4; 20.7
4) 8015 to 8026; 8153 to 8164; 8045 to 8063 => -28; 22.3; 22.5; 21.7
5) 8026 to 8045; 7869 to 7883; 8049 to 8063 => 29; 21.6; 21.3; 22.0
